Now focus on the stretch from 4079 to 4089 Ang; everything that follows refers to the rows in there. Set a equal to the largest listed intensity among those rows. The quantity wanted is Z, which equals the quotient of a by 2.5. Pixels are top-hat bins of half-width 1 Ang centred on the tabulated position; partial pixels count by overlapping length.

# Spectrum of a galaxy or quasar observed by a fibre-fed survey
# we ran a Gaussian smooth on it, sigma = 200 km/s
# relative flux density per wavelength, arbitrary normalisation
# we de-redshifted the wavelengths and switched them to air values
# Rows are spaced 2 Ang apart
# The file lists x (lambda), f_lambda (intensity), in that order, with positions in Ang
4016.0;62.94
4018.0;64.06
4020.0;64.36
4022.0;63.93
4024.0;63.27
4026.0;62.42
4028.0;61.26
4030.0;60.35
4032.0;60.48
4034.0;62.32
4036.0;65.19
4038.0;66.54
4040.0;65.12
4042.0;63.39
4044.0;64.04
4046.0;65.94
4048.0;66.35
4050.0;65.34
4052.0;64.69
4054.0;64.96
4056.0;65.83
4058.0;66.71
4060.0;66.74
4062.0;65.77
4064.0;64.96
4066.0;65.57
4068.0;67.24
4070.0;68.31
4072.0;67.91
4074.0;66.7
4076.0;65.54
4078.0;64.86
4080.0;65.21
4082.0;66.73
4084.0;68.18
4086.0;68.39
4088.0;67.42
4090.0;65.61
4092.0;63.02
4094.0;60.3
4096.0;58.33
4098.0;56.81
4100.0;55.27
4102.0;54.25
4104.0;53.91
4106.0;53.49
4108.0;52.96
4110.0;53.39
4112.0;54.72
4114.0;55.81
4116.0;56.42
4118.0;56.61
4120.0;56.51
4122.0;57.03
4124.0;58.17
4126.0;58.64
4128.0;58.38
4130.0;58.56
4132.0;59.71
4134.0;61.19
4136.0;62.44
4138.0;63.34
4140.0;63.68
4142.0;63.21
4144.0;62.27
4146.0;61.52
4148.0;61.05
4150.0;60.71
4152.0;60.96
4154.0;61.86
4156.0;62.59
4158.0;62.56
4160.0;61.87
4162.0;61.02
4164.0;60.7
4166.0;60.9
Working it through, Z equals 27.4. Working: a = 68.39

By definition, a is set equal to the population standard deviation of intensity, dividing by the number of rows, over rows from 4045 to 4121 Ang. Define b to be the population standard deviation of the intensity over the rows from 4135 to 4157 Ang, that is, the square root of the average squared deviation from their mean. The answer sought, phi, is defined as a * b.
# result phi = 5.2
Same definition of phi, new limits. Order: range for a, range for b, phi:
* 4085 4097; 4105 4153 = 11.9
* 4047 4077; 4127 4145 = 2.0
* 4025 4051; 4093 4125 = 4.2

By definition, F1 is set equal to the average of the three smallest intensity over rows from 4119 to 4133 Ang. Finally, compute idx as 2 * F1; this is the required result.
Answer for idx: 114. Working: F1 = 57.2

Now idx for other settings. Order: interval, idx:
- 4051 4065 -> 130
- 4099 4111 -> 107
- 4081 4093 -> 130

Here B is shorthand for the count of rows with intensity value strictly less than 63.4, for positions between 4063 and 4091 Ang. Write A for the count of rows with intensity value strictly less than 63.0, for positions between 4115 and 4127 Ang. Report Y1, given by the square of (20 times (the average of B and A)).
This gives 3600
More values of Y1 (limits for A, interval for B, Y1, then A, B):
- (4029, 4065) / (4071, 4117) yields 25600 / 3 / 13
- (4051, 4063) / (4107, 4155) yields 52900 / 0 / 23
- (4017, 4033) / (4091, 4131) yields 57600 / 4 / 20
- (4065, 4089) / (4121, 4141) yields 8100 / 0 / 9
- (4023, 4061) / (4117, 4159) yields 62500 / 5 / 20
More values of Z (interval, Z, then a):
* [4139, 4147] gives 25.5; 63.68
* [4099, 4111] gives 22.1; 55.27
